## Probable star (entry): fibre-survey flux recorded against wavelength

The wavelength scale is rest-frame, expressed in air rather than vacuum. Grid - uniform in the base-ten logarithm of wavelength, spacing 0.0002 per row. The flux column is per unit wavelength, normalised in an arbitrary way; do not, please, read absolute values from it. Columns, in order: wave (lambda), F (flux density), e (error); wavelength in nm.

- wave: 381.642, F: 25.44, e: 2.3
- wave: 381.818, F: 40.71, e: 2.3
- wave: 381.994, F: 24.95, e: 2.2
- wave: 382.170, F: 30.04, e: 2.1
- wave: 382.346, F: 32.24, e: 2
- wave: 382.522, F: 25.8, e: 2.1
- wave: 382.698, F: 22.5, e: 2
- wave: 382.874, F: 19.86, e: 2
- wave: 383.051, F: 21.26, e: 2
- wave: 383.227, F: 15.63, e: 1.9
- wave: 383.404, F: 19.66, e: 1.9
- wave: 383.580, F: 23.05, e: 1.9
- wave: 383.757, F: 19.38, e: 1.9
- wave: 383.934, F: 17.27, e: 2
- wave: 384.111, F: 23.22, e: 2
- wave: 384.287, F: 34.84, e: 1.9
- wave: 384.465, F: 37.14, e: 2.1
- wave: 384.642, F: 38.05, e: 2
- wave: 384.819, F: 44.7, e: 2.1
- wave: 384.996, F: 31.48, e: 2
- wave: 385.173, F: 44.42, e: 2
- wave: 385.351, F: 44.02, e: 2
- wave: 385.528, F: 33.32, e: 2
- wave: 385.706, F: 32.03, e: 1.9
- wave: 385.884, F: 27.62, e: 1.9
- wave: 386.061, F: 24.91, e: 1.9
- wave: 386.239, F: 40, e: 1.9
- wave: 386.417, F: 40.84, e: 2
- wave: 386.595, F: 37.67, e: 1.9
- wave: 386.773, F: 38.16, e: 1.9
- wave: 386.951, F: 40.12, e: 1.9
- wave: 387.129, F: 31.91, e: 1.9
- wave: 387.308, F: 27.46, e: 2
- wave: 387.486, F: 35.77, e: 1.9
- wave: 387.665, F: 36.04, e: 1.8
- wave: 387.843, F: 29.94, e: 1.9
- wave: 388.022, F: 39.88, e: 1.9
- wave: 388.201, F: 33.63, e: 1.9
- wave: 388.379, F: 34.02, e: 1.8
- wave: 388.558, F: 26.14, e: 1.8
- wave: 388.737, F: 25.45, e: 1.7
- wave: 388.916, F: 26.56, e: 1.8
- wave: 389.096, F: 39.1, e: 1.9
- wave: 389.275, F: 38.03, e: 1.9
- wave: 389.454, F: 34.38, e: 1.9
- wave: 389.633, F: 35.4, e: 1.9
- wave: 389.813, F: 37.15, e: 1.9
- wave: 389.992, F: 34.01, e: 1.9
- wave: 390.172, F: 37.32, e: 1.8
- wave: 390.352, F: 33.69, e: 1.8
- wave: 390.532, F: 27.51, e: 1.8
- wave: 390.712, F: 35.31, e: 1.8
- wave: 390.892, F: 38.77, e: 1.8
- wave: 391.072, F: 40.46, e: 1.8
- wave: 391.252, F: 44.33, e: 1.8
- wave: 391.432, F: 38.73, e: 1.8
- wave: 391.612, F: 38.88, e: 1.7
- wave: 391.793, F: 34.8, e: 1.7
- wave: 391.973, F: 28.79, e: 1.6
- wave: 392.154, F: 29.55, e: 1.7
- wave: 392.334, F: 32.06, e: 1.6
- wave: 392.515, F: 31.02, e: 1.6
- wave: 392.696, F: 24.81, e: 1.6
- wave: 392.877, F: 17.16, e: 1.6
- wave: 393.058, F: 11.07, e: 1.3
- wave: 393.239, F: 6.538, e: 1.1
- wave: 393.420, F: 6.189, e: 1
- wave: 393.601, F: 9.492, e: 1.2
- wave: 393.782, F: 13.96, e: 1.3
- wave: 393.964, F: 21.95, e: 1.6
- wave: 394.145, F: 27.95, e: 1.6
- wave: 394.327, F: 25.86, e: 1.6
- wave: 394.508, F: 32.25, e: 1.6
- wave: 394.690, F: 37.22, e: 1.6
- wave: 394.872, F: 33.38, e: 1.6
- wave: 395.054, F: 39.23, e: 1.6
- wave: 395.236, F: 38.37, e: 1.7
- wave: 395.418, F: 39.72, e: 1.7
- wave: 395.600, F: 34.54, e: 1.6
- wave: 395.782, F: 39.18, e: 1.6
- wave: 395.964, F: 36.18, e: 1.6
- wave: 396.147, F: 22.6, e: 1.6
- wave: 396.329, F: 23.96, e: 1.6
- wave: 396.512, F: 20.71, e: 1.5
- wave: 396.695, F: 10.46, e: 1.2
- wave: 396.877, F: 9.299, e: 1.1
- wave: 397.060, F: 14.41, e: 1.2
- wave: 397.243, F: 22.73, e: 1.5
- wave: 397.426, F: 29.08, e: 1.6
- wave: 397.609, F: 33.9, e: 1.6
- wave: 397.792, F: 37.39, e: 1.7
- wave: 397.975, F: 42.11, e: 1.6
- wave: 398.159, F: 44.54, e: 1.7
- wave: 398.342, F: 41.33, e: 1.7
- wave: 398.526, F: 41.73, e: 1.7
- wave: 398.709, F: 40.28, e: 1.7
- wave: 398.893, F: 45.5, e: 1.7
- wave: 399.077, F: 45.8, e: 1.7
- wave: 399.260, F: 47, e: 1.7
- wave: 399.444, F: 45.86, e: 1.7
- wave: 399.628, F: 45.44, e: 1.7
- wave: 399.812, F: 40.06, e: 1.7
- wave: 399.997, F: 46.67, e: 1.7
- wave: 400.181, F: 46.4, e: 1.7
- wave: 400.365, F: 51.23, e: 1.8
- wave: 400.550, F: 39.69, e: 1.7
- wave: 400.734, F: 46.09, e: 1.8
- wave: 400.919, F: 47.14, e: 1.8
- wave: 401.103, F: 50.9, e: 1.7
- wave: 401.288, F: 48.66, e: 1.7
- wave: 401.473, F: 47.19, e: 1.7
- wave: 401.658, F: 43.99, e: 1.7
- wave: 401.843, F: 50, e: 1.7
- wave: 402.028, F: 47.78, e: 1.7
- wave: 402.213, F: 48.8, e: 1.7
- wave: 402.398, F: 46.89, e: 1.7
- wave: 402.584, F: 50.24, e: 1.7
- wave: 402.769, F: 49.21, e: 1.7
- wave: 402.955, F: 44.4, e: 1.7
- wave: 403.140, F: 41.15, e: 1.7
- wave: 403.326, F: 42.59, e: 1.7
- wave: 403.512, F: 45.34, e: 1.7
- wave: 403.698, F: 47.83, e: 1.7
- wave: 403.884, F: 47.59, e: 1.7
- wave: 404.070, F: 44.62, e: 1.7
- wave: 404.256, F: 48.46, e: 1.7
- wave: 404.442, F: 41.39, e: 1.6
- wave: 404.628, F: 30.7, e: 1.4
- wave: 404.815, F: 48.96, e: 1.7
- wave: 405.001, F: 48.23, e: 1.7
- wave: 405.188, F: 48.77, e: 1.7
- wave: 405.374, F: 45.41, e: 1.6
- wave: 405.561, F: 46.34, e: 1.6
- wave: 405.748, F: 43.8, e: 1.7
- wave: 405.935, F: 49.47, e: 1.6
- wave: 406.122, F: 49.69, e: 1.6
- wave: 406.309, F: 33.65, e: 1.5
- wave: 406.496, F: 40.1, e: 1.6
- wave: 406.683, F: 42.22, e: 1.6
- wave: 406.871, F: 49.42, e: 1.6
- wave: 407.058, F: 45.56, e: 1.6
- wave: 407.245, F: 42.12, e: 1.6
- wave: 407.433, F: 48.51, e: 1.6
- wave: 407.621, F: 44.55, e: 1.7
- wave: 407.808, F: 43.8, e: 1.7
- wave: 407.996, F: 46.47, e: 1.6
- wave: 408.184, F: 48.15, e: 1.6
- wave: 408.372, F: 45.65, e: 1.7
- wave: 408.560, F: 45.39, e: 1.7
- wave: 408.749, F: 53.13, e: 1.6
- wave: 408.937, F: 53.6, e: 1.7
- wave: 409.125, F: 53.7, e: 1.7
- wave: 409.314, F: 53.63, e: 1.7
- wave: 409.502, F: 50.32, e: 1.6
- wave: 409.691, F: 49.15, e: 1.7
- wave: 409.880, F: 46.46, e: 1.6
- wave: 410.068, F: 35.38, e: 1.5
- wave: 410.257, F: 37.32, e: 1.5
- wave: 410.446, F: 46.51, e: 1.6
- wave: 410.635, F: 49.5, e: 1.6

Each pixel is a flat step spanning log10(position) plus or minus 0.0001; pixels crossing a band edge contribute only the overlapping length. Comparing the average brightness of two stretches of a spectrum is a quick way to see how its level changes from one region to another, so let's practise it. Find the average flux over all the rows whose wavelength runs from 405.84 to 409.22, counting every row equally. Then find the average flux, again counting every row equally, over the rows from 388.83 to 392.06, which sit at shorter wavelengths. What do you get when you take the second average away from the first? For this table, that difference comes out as 11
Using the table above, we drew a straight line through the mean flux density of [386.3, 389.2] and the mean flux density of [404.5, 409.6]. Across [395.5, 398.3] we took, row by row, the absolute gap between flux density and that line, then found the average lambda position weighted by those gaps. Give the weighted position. 396.82 nm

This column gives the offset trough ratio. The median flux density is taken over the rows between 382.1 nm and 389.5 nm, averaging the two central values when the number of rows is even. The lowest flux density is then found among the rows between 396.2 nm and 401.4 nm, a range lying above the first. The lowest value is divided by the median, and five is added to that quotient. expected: 5.29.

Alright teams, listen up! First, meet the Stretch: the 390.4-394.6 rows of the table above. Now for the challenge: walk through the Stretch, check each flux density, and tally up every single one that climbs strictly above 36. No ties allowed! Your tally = 5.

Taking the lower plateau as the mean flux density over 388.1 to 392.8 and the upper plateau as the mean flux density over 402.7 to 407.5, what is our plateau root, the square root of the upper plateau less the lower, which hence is 3.31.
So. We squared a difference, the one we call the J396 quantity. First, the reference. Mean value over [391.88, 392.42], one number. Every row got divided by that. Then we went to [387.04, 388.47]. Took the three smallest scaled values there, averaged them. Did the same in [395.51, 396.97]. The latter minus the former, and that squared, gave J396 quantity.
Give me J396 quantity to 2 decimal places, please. 0.29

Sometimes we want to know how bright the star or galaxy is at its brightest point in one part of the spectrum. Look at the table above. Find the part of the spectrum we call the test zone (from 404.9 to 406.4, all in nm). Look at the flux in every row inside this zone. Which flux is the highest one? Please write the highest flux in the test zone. 49.69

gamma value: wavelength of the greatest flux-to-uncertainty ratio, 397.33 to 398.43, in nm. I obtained 397.975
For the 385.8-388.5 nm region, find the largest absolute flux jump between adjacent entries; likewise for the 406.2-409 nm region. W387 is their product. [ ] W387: 117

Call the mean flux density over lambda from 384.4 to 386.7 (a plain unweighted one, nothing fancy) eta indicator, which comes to 37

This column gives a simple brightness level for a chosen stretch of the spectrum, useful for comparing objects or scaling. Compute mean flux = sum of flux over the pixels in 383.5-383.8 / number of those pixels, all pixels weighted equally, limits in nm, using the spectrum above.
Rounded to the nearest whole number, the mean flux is 21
